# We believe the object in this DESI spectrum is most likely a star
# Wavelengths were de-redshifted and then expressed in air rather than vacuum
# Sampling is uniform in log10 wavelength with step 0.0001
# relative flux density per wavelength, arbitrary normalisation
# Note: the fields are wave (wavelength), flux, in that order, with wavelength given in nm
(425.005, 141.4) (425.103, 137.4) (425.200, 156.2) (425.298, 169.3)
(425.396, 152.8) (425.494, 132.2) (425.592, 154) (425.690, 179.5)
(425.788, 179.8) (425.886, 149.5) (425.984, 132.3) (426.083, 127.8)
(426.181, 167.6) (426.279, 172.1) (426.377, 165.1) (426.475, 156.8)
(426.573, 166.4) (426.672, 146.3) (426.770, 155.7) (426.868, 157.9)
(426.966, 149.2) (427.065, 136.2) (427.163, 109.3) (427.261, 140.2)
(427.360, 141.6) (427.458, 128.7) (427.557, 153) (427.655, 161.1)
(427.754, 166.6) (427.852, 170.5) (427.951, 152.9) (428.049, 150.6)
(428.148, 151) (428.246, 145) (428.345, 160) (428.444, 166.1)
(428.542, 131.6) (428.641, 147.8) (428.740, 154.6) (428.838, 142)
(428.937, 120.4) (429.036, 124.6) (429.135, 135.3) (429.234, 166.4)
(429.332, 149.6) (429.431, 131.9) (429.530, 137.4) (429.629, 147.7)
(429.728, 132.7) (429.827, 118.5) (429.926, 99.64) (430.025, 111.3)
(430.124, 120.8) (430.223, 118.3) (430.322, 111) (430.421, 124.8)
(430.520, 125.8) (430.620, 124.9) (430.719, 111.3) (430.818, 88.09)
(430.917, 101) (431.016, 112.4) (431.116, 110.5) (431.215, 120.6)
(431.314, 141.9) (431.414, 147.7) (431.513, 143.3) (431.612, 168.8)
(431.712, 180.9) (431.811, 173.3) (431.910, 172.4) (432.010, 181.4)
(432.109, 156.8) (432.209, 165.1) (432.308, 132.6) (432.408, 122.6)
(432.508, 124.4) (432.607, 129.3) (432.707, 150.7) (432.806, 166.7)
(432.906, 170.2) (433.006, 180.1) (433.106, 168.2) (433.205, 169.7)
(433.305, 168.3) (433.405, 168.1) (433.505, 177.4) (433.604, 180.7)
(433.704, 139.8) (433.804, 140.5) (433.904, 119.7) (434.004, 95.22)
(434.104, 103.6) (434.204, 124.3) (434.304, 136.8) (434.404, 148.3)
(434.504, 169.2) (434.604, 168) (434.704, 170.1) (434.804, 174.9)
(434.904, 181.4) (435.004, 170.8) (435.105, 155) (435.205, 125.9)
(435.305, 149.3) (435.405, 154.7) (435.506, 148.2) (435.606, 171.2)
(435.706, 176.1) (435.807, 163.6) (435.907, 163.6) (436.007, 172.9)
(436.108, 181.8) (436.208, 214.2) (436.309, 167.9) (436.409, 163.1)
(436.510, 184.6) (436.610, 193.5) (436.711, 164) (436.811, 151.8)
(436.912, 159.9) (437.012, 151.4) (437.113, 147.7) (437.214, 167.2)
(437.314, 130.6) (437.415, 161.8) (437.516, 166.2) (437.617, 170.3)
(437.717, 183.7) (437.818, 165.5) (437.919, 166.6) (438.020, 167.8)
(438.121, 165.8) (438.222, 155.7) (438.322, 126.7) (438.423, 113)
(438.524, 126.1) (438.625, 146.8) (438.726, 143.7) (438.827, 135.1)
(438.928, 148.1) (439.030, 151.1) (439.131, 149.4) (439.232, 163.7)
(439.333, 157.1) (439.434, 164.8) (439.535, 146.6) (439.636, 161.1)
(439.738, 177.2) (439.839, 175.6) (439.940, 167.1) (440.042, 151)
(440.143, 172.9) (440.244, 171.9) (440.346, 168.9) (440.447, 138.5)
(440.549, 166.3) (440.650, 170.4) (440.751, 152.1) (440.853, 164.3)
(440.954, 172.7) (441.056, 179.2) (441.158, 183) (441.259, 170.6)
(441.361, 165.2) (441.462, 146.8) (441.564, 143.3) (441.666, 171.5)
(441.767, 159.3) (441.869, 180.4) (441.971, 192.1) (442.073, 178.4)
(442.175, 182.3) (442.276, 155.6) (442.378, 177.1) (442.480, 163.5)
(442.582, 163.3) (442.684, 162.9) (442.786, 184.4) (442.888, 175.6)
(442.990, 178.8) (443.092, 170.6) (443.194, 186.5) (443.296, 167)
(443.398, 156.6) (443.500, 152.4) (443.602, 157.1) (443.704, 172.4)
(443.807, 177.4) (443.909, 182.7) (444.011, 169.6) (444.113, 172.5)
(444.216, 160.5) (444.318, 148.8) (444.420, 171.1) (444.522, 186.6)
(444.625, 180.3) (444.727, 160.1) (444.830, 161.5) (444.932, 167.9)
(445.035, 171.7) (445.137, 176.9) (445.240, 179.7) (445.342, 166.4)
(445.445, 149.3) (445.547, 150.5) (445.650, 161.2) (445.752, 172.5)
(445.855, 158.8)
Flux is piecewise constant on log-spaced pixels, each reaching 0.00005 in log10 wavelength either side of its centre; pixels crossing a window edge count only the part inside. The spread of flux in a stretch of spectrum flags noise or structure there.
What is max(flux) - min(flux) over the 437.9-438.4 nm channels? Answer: 41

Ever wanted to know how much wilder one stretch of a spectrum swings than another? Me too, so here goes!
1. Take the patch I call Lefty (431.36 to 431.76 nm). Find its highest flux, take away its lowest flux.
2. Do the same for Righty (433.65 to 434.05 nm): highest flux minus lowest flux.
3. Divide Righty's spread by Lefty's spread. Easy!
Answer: 1.20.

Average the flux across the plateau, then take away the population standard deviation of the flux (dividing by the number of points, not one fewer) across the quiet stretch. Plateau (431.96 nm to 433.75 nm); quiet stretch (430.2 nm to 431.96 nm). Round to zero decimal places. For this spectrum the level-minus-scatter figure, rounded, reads 132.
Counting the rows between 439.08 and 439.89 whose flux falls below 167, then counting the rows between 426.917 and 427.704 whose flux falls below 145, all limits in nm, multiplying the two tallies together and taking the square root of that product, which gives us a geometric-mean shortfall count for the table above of 5.5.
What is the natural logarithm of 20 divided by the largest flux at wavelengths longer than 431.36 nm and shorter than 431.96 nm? -2.20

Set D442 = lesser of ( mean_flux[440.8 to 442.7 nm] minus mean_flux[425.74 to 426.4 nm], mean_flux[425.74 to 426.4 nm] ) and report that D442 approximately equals 13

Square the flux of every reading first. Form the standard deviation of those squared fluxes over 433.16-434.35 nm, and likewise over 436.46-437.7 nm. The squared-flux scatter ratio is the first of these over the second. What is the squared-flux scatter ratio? 1.51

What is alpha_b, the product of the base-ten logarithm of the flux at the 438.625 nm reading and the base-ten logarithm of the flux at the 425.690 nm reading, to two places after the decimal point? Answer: 4.88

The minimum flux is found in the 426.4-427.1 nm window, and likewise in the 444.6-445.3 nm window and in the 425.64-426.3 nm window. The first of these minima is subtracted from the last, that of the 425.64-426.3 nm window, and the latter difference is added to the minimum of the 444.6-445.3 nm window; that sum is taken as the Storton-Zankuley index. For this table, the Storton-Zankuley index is 152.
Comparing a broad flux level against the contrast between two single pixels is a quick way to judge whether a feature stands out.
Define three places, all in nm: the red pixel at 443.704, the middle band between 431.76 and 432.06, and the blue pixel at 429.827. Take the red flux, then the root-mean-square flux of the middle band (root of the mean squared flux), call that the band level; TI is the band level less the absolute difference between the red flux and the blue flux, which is 122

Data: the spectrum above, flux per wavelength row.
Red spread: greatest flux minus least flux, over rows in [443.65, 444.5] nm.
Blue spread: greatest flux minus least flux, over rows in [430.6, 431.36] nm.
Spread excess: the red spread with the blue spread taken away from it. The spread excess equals -20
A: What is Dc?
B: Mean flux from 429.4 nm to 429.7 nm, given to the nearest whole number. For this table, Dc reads 139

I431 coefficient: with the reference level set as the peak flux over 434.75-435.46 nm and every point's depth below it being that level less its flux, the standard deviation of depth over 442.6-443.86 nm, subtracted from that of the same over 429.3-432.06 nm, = 14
